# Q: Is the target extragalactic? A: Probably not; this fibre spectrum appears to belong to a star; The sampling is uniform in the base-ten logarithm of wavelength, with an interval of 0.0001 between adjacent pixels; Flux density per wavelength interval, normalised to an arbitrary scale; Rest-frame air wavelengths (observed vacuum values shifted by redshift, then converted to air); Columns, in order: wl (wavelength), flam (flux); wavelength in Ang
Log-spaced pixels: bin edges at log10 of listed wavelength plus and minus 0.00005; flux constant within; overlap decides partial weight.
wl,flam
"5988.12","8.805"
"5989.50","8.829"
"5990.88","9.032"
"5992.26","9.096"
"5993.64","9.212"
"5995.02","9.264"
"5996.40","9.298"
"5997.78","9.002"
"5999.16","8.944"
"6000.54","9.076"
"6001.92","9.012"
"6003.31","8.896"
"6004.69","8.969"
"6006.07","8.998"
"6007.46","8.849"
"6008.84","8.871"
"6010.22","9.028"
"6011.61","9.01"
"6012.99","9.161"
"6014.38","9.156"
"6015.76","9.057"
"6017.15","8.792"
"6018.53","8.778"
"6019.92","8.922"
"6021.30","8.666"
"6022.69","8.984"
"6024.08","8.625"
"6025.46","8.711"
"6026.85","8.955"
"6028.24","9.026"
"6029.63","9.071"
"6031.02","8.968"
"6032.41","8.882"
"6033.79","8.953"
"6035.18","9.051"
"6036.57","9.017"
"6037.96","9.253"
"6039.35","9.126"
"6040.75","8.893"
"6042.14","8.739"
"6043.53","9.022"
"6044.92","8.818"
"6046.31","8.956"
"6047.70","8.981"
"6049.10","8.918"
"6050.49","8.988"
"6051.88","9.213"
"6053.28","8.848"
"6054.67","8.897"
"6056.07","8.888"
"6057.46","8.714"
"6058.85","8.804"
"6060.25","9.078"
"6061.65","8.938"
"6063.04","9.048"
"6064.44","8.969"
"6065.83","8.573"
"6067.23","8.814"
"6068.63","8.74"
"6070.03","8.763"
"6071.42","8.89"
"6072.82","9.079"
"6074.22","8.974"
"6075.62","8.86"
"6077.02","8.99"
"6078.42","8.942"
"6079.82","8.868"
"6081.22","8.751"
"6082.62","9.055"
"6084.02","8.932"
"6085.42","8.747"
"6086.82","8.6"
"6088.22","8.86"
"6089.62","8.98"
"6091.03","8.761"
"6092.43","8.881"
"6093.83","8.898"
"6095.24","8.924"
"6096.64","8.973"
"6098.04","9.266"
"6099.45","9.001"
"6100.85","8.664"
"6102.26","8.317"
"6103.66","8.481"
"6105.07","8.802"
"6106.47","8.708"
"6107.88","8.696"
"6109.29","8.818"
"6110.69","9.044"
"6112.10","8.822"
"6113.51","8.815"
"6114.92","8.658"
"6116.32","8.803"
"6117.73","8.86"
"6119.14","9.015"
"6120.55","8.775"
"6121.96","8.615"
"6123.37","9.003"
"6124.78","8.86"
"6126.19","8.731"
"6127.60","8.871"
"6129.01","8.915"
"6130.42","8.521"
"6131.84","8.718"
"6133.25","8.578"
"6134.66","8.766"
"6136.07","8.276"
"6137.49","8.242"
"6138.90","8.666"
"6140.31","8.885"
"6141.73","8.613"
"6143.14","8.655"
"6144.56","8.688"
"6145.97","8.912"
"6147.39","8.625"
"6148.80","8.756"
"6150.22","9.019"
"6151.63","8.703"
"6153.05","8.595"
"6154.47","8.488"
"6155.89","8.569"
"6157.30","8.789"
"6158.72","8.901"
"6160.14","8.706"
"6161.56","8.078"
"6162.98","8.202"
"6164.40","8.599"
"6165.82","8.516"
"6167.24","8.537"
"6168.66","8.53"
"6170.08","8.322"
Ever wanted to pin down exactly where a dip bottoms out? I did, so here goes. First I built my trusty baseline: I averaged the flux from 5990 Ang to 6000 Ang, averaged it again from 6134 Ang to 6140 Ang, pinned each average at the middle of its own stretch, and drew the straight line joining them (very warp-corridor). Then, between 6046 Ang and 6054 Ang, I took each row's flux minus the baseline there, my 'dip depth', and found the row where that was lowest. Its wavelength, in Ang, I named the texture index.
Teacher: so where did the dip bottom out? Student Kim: 6053.28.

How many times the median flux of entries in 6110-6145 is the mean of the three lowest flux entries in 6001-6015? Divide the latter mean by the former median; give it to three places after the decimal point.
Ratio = 1.012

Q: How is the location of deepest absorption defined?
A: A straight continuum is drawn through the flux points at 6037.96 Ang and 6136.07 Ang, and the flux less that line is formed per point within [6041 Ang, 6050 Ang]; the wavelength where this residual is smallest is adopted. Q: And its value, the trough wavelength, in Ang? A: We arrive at 6042.14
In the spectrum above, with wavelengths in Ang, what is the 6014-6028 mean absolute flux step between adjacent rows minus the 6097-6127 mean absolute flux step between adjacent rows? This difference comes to 0.0138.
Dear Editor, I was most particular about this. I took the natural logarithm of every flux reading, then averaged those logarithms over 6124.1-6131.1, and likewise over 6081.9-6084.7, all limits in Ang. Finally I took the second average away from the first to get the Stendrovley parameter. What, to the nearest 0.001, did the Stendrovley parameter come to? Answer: -0.024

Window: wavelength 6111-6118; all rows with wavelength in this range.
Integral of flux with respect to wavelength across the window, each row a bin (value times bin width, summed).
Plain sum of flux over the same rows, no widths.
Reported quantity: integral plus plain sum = 106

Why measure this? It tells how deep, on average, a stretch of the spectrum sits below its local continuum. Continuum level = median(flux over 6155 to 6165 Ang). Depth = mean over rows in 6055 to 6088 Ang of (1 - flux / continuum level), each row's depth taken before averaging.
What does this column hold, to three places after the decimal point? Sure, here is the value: -0.032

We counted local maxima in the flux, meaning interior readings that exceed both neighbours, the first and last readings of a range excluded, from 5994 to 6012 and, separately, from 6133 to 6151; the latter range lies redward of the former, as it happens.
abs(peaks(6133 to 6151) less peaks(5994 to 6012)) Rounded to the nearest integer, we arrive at 1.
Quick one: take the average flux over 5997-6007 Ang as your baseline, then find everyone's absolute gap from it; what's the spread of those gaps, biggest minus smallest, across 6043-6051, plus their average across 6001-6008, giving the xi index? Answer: 0.22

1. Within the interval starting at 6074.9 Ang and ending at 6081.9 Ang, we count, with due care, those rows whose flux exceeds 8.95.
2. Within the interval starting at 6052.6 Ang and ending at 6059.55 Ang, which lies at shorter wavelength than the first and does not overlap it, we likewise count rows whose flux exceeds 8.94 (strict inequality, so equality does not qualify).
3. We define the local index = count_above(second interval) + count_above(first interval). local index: 1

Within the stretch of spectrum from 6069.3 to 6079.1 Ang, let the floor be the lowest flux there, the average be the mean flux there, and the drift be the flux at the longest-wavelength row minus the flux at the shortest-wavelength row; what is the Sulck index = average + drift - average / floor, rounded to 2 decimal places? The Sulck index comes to 8.09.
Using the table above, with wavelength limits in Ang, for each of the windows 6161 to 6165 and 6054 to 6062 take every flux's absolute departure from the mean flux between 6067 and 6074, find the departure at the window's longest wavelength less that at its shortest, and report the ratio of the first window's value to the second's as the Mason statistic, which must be -13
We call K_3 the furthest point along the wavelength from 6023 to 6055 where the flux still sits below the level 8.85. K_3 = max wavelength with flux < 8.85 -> 6053.28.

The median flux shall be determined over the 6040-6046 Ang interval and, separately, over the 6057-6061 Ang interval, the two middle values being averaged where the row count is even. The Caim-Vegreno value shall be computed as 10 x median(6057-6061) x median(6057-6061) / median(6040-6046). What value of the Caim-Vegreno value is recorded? 87.5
